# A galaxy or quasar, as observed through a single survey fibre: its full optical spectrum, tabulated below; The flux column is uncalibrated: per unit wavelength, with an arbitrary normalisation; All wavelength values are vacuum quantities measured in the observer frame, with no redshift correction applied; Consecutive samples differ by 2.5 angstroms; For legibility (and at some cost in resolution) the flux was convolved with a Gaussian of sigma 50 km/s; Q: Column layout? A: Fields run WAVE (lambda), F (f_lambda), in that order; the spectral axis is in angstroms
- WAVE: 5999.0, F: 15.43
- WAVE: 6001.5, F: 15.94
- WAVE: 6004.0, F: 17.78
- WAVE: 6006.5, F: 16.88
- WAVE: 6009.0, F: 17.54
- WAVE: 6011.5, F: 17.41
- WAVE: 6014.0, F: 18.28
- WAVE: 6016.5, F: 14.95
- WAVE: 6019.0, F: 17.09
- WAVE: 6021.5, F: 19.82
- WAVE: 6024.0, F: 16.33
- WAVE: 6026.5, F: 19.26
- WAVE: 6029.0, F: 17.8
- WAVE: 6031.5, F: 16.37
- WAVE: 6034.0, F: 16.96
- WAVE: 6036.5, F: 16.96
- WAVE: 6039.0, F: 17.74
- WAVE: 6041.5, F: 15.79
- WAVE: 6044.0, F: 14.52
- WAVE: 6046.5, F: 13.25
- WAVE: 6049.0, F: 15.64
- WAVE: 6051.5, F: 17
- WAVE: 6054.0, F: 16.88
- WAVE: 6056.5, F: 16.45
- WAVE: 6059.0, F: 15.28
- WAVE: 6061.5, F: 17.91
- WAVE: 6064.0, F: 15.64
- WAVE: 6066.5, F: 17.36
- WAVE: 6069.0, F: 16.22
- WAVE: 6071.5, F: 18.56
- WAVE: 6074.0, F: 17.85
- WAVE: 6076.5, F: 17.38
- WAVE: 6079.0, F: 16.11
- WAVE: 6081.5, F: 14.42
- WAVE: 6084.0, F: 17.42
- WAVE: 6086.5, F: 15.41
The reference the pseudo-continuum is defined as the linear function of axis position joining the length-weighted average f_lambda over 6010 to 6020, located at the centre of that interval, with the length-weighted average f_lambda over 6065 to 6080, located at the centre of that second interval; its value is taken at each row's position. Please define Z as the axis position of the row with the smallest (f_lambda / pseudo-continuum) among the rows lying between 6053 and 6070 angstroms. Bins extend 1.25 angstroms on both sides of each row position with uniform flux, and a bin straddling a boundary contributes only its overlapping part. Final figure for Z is 6059.0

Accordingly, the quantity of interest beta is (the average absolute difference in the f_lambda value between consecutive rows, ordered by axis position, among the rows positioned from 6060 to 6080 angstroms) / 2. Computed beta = 0.71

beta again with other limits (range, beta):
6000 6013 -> 0.44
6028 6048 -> 0.52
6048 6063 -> 0.57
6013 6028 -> 1.46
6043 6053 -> 0.84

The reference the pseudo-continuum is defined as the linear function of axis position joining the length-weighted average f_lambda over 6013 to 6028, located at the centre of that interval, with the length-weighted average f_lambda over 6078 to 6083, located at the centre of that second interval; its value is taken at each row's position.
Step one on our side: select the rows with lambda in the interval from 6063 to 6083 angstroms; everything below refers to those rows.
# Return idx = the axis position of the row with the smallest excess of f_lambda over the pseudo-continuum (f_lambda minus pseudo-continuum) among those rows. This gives 6081.5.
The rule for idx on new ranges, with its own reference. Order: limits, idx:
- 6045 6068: 6046.5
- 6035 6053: 6046.5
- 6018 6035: 6024.0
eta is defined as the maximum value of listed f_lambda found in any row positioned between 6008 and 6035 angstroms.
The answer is 19.82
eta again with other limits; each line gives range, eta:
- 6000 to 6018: 18.28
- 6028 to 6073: 18.56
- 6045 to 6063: 17.91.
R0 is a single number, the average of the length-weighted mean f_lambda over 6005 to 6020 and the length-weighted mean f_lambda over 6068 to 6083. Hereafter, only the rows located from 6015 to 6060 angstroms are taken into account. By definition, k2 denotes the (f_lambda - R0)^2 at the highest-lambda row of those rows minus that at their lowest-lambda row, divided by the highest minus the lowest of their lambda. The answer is -0.028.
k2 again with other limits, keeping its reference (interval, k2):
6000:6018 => 0.193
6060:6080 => -0.021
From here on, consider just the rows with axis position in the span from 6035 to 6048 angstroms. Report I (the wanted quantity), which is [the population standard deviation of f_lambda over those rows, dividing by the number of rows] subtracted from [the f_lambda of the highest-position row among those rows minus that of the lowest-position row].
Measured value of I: -5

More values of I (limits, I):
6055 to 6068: 0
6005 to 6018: -3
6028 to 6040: -1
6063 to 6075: 1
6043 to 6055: 1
